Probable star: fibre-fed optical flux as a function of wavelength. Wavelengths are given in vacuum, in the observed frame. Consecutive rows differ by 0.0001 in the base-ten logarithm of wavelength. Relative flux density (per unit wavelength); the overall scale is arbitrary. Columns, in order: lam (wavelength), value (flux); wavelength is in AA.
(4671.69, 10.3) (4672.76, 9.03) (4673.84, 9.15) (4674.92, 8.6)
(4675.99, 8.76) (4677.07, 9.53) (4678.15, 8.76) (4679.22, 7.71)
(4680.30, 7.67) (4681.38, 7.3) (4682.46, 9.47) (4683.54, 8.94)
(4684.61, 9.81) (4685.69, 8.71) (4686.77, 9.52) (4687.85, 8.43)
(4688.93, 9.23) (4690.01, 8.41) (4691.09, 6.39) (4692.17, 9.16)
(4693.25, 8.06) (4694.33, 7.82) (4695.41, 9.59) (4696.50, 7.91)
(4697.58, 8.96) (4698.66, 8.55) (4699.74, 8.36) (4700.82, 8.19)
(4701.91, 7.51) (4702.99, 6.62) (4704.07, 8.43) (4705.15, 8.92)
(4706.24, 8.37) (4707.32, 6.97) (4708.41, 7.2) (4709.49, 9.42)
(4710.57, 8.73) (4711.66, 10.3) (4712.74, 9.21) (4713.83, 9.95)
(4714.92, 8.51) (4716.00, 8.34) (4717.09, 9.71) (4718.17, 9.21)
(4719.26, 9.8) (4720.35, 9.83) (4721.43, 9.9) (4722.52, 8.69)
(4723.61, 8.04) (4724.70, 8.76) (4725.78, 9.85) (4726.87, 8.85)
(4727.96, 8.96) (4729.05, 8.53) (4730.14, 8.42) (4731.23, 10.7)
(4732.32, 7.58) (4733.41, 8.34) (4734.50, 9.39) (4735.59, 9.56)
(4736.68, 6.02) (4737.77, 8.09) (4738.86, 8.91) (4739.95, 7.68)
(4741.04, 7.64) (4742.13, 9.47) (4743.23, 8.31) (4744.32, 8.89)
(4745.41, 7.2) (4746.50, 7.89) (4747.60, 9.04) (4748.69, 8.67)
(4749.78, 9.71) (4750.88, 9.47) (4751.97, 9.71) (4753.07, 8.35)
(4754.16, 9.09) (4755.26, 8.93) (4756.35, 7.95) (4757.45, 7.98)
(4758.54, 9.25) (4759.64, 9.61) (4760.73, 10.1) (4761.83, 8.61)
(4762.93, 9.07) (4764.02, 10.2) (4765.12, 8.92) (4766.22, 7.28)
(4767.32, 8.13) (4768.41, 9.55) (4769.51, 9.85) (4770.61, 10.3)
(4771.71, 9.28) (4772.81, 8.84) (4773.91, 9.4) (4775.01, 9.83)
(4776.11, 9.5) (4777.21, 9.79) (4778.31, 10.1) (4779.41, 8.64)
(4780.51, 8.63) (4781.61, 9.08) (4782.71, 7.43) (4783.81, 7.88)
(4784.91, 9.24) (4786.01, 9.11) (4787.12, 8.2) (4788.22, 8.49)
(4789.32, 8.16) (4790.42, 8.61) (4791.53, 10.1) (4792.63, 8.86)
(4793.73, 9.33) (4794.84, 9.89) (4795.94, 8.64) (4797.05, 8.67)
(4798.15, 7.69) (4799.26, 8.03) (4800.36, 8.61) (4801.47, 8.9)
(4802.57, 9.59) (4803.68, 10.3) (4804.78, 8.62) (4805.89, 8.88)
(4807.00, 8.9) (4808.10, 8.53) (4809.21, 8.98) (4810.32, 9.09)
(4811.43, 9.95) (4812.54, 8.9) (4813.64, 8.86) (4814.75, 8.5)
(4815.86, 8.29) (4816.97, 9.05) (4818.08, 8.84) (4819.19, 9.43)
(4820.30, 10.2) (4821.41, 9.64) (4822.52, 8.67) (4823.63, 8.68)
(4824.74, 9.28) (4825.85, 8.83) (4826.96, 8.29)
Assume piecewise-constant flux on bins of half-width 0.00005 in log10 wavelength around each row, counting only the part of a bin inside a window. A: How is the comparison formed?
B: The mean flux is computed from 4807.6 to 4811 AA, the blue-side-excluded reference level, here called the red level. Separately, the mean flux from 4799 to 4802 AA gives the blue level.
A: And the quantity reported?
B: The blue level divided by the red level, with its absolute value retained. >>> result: 0.96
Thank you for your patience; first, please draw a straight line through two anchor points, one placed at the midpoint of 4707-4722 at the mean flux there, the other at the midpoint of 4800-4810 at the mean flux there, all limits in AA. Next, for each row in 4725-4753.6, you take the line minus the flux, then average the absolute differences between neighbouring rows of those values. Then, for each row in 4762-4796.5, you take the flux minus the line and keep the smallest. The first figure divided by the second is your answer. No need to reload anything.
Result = -0.6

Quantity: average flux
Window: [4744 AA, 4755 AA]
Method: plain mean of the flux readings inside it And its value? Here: 8.80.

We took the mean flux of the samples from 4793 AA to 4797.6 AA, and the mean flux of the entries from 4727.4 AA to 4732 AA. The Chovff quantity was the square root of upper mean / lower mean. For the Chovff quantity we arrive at 1.00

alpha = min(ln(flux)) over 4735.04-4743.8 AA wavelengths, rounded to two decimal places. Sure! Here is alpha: 1.80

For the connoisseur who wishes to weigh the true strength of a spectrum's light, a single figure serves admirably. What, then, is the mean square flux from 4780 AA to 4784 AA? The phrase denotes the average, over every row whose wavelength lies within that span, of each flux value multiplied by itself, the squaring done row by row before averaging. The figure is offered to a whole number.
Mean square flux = 69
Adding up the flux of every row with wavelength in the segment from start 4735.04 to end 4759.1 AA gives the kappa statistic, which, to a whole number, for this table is 188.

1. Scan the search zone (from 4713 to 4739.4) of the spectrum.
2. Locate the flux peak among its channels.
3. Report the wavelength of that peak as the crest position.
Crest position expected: 4731.23 AA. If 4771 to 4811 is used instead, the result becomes 4803.68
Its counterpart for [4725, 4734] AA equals 4731.23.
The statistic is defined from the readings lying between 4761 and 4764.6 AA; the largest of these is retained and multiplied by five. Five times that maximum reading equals 51.0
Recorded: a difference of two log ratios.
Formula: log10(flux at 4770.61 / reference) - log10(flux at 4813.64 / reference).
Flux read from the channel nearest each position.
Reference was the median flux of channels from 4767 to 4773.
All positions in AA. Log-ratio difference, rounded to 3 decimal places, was 0.065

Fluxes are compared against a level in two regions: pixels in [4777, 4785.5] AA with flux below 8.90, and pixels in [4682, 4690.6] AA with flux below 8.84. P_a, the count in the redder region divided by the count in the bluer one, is 1.3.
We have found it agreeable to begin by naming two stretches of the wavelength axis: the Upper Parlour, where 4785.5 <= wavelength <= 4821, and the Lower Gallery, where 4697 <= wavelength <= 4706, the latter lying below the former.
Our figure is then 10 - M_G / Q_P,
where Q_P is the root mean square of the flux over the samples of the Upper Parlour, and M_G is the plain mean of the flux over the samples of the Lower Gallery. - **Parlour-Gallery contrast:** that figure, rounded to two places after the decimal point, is 9.09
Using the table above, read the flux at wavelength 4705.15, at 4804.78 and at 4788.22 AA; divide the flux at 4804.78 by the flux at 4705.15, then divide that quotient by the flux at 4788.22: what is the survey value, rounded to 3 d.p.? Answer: 0.114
